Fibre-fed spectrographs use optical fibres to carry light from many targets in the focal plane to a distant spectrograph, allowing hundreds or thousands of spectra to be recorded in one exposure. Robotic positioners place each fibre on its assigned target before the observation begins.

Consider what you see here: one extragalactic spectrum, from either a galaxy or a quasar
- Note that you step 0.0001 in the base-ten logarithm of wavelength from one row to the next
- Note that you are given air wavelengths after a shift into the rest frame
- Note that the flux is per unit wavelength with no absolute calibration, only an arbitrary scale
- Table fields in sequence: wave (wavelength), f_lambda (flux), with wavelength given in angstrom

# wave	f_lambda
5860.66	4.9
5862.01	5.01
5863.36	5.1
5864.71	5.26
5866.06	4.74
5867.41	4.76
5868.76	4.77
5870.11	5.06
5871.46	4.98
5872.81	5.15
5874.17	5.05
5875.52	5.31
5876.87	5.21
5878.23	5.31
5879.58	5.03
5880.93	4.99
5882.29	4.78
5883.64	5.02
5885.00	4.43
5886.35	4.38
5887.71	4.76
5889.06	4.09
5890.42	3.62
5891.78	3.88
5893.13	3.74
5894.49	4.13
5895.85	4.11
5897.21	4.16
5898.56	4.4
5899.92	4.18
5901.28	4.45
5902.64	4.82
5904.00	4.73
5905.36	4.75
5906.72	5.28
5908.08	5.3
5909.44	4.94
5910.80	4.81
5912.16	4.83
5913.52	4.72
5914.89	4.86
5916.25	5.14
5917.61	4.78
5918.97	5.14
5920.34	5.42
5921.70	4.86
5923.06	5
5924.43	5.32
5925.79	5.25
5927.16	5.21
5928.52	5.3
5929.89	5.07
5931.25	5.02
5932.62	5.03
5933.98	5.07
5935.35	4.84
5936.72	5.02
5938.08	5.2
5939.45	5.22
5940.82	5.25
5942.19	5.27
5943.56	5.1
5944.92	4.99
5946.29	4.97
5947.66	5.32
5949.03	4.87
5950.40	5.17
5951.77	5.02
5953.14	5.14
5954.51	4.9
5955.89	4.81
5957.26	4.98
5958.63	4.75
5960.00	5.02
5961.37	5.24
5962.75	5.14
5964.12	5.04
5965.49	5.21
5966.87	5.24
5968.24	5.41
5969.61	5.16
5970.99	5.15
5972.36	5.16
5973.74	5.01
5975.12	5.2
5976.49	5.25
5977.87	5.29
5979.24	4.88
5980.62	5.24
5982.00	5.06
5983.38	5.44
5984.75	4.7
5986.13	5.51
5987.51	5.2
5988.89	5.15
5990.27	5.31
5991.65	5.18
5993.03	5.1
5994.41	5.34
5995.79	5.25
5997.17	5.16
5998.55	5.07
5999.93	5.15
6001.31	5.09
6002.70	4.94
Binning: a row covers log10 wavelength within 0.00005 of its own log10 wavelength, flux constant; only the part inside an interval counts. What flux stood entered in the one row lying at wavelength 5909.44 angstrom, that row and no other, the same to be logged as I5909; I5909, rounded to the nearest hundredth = 4.94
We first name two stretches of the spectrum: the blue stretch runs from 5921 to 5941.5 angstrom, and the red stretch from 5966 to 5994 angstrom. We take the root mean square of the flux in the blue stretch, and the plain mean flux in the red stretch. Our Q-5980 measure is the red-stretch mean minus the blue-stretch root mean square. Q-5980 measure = 0.07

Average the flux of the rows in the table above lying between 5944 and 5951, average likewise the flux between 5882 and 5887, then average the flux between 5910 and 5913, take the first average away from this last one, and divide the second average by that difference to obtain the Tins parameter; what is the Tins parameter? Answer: -19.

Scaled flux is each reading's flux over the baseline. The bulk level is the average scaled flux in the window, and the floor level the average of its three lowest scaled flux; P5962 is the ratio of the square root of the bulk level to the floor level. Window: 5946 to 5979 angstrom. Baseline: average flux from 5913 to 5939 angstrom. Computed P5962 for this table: 1.06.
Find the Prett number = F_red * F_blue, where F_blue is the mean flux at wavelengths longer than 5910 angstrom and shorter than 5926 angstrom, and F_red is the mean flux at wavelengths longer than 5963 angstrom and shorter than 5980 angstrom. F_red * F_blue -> 25.9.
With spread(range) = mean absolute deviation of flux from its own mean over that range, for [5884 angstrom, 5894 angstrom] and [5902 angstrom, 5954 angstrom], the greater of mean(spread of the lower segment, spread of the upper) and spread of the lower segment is 0.338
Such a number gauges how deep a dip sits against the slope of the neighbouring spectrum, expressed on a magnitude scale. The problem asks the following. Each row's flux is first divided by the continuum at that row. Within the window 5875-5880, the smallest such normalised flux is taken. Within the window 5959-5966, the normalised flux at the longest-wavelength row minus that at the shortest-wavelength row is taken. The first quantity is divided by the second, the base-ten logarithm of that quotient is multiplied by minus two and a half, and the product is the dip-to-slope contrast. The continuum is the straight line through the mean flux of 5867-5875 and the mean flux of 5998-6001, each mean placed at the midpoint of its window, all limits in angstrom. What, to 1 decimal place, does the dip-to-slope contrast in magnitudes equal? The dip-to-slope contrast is -3.6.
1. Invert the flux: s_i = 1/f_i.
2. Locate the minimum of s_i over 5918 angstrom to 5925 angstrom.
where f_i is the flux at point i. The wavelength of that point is 5920.34 angstrom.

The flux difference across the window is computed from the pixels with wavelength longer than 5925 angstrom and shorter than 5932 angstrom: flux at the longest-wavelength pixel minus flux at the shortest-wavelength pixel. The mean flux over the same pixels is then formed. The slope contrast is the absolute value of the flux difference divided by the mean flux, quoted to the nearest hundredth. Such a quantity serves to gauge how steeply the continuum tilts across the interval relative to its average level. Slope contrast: 0.04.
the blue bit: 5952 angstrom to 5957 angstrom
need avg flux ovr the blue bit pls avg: 4.95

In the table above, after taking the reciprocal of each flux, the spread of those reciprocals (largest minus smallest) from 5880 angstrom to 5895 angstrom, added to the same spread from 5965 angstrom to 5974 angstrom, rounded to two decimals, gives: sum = 0.09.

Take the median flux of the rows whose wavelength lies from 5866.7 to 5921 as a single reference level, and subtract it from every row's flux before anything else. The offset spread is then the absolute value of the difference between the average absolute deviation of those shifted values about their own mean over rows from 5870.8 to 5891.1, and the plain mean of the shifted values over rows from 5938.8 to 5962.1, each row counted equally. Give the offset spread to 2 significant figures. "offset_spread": 0.11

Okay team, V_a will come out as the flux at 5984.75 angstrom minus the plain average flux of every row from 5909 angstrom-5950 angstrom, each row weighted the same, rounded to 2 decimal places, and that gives -0.36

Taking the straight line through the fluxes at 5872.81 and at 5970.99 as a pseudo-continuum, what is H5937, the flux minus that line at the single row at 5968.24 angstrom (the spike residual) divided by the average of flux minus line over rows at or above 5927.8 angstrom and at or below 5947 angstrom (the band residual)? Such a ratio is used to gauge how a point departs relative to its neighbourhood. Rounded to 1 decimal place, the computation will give -4.9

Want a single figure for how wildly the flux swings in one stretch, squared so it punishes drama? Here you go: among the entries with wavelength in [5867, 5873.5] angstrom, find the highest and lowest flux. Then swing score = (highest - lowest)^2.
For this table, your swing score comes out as 0.15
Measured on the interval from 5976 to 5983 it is 0.17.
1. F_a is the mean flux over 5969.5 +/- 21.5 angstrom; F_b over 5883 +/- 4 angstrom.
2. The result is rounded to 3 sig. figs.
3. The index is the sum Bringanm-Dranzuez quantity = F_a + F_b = 9.89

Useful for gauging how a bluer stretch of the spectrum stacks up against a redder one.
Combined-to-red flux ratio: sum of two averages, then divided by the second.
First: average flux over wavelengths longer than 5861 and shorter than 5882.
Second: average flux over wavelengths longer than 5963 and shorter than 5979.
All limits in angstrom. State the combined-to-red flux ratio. 1.97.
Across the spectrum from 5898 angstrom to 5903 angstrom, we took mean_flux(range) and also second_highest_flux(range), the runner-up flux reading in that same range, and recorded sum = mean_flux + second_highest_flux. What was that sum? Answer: 8.9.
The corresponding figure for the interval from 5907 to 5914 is 9.9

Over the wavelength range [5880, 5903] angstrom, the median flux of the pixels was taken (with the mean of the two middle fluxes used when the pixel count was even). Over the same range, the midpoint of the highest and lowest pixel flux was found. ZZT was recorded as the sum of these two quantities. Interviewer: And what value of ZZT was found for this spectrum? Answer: 8.7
